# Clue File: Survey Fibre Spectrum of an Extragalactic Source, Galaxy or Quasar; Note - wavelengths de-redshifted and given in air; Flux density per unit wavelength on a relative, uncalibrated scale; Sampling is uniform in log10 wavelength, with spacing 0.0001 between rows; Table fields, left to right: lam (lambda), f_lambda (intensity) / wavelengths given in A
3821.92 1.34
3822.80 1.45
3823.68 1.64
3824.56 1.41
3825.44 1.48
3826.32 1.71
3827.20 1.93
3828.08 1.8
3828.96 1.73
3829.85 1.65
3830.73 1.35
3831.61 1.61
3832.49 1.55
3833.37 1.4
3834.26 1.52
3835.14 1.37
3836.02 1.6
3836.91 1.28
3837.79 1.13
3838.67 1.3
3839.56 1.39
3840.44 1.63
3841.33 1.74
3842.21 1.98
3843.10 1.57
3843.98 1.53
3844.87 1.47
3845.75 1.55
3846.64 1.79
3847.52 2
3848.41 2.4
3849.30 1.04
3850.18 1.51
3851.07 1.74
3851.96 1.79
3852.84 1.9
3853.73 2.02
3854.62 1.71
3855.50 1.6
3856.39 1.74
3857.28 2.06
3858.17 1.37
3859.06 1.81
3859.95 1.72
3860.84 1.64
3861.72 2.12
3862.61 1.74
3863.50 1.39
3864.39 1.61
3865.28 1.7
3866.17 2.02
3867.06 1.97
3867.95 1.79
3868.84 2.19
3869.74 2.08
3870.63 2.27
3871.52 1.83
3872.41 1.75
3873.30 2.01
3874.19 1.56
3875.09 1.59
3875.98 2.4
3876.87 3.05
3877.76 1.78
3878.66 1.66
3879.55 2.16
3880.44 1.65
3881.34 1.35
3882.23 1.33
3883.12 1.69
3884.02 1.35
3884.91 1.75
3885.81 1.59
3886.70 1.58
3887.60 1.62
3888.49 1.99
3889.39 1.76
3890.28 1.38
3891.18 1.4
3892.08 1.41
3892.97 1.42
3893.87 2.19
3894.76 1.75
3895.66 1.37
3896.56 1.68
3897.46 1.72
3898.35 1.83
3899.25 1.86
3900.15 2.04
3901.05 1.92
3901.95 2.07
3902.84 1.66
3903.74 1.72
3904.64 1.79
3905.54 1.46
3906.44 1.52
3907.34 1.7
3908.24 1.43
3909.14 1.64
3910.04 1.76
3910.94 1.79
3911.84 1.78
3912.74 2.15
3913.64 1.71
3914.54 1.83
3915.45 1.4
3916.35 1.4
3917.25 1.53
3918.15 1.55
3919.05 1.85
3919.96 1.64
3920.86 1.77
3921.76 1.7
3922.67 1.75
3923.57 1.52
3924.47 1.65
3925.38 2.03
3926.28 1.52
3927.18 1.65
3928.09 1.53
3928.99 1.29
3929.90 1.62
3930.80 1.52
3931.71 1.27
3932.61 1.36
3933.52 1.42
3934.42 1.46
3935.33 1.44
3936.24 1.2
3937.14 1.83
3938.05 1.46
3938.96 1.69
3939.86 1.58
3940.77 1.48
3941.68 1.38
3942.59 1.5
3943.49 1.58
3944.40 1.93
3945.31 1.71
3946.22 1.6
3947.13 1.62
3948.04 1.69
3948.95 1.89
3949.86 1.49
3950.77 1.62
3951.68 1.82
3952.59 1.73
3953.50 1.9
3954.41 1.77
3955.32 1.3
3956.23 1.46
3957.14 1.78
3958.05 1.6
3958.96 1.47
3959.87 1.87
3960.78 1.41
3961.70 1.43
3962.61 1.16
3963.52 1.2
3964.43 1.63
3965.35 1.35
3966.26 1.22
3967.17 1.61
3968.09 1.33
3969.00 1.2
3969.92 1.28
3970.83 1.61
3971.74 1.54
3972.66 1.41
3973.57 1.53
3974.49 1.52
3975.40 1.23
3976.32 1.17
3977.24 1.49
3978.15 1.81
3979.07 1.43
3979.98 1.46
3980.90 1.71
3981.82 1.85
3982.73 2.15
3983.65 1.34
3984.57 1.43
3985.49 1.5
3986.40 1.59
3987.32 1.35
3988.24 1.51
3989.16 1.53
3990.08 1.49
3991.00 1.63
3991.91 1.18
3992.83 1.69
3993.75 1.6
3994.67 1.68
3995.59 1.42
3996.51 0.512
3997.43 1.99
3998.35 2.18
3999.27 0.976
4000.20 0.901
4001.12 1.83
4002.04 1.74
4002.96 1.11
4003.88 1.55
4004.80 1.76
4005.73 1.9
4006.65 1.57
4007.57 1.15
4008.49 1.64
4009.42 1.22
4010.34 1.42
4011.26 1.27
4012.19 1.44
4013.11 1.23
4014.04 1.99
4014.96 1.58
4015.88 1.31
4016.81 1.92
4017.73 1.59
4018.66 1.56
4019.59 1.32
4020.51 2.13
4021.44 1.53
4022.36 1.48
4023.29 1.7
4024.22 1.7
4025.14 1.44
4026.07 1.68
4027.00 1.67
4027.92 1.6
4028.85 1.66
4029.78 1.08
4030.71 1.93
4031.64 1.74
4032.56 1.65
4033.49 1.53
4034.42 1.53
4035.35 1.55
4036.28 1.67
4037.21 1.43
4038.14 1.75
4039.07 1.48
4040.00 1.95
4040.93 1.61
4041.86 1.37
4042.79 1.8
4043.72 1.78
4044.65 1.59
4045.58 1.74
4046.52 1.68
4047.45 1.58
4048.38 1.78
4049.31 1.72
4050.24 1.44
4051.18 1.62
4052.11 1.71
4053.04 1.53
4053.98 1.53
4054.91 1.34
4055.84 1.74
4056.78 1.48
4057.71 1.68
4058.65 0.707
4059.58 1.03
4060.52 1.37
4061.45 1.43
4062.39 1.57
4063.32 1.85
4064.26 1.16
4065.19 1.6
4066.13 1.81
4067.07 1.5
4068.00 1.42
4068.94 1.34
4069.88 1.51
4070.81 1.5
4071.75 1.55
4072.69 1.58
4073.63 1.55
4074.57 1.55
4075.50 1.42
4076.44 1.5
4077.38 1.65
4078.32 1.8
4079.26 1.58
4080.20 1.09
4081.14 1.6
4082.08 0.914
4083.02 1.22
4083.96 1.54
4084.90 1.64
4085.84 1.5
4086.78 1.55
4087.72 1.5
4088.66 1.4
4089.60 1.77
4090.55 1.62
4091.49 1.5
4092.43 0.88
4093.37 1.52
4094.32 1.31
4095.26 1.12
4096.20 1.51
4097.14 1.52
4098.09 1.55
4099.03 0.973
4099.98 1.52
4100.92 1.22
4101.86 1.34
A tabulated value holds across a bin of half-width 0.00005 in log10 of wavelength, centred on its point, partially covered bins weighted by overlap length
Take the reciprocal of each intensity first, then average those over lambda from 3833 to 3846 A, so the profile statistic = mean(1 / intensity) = 0.68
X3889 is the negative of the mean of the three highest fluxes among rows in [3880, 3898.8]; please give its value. -2.00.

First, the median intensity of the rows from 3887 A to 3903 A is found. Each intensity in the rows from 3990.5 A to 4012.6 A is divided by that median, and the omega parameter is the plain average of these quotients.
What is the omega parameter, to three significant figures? 0.849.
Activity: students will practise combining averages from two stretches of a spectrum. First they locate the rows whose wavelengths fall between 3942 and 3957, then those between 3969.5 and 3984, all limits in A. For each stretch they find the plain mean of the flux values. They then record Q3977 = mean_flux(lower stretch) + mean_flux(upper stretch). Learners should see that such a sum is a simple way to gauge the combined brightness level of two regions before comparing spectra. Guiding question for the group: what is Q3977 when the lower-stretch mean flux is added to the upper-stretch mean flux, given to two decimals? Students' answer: 3.20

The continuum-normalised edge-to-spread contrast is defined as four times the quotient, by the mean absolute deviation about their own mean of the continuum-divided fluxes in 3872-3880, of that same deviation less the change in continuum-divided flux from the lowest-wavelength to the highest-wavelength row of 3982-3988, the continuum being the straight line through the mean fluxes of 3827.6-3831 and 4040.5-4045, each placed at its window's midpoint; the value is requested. 13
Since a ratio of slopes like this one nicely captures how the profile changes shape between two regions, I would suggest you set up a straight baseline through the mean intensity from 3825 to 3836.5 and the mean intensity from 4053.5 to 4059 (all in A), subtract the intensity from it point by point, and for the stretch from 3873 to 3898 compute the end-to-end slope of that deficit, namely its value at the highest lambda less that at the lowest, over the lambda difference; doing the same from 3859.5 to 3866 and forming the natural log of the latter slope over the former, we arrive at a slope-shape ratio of -1.3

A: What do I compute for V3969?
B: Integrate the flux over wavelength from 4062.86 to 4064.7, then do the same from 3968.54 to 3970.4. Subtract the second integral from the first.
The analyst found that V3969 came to 0.5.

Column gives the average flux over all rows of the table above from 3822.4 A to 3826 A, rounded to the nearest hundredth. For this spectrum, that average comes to 1.50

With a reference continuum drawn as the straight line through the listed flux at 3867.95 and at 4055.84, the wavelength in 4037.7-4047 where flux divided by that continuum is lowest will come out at 4041.86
